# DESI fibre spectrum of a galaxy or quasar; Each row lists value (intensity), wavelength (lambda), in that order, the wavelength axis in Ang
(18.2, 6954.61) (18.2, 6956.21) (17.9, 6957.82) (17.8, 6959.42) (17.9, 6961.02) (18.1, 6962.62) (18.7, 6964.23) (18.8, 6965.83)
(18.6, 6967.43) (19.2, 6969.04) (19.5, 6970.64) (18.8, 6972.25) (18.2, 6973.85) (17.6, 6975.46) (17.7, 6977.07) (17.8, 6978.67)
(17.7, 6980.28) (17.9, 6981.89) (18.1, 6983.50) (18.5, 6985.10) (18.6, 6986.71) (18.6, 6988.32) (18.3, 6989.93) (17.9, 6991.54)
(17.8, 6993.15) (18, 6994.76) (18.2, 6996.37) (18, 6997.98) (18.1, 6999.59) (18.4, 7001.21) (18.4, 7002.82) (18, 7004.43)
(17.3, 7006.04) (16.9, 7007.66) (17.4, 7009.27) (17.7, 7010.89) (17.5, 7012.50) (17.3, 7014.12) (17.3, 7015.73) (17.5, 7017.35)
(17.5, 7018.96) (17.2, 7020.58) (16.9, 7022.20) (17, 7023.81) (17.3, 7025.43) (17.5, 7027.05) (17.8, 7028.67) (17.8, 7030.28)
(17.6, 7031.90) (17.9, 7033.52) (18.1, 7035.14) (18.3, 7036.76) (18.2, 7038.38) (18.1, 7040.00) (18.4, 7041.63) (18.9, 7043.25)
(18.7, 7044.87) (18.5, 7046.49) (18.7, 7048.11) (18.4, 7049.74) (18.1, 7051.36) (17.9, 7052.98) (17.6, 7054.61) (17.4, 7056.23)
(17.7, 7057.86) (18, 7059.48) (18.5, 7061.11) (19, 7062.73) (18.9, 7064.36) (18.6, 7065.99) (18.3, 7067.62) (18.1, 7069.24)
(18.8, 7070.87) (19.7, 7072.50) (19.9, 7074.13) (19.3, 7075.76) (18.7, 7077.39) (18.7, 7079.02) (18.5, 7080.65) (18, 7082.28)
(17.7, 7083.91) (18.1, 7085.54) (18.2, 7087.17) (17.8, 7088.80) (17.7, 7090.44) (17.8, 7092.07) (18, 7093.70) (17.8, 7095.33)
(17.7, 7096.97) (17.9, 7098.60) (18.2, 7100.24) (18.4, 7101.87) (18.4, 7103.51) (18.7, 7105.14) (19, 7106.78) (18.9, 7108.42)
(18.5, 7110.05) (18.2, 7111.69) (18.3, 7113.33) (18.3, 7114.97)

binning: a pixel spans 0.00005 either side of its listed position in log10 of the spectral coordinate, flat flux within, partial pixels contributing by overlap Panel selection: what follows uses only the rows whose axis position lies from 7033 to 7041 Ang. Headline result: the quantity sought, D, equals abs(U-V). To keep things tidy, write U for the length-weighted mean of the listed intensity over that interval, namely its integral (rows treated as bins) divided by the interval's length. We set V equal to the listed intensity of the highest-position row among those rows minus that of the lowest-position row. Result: 17.9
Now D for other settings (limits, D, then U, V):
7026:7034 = 17.3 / 17.7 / 0.4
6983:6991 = 18.2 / 18.4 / 0.2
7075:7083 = 19.9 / 18.6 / -1.3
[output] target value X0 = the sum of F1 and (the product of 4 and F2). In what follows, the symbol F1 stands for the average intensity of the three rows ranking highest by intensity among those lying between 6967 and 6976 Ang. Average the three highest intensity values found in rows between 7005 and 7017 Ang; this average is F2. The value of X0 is 89.3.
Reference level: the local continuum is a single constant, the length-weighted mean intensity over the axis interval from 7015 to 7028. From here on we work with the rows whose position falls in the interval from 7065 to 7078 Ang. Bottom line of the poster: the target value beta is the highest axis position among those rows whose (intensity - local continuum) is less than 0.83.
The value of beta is 7069.24 Ang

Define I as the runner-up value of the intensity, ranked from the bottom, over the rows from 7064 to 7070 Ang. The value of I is 18.3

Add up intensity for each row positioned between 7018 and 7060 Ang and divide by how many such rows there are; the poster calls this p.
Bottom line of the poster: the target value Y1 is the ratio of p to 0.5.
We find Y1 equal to 35.8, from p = 17.9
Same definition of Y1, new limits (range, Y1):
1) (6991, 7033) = 35.3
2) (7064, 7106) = 36.8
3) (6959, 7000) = 36.5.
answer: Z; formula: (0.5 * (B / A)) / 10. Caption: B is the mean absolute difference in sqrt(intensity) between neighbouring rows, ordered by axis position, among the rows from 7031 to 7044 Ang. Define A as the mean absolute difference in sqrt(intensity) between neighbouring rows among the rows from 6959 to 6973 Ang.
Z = 0.035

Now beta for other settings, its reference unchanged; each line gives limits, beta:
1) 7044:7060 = 7059.48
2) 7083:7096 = 7095.33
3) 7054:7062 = 7059.48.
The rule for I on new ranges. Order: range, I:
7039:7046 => 18.4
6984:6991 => 18.5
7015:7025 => 17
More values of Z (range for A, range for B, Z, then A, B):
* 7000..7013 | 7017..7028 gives 0.028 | 0.043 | 0.0241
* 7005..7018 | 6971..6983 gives 0.054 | 0.031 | 0.0333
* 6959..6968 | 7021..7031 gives 0.039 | 0.028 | 0.0216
